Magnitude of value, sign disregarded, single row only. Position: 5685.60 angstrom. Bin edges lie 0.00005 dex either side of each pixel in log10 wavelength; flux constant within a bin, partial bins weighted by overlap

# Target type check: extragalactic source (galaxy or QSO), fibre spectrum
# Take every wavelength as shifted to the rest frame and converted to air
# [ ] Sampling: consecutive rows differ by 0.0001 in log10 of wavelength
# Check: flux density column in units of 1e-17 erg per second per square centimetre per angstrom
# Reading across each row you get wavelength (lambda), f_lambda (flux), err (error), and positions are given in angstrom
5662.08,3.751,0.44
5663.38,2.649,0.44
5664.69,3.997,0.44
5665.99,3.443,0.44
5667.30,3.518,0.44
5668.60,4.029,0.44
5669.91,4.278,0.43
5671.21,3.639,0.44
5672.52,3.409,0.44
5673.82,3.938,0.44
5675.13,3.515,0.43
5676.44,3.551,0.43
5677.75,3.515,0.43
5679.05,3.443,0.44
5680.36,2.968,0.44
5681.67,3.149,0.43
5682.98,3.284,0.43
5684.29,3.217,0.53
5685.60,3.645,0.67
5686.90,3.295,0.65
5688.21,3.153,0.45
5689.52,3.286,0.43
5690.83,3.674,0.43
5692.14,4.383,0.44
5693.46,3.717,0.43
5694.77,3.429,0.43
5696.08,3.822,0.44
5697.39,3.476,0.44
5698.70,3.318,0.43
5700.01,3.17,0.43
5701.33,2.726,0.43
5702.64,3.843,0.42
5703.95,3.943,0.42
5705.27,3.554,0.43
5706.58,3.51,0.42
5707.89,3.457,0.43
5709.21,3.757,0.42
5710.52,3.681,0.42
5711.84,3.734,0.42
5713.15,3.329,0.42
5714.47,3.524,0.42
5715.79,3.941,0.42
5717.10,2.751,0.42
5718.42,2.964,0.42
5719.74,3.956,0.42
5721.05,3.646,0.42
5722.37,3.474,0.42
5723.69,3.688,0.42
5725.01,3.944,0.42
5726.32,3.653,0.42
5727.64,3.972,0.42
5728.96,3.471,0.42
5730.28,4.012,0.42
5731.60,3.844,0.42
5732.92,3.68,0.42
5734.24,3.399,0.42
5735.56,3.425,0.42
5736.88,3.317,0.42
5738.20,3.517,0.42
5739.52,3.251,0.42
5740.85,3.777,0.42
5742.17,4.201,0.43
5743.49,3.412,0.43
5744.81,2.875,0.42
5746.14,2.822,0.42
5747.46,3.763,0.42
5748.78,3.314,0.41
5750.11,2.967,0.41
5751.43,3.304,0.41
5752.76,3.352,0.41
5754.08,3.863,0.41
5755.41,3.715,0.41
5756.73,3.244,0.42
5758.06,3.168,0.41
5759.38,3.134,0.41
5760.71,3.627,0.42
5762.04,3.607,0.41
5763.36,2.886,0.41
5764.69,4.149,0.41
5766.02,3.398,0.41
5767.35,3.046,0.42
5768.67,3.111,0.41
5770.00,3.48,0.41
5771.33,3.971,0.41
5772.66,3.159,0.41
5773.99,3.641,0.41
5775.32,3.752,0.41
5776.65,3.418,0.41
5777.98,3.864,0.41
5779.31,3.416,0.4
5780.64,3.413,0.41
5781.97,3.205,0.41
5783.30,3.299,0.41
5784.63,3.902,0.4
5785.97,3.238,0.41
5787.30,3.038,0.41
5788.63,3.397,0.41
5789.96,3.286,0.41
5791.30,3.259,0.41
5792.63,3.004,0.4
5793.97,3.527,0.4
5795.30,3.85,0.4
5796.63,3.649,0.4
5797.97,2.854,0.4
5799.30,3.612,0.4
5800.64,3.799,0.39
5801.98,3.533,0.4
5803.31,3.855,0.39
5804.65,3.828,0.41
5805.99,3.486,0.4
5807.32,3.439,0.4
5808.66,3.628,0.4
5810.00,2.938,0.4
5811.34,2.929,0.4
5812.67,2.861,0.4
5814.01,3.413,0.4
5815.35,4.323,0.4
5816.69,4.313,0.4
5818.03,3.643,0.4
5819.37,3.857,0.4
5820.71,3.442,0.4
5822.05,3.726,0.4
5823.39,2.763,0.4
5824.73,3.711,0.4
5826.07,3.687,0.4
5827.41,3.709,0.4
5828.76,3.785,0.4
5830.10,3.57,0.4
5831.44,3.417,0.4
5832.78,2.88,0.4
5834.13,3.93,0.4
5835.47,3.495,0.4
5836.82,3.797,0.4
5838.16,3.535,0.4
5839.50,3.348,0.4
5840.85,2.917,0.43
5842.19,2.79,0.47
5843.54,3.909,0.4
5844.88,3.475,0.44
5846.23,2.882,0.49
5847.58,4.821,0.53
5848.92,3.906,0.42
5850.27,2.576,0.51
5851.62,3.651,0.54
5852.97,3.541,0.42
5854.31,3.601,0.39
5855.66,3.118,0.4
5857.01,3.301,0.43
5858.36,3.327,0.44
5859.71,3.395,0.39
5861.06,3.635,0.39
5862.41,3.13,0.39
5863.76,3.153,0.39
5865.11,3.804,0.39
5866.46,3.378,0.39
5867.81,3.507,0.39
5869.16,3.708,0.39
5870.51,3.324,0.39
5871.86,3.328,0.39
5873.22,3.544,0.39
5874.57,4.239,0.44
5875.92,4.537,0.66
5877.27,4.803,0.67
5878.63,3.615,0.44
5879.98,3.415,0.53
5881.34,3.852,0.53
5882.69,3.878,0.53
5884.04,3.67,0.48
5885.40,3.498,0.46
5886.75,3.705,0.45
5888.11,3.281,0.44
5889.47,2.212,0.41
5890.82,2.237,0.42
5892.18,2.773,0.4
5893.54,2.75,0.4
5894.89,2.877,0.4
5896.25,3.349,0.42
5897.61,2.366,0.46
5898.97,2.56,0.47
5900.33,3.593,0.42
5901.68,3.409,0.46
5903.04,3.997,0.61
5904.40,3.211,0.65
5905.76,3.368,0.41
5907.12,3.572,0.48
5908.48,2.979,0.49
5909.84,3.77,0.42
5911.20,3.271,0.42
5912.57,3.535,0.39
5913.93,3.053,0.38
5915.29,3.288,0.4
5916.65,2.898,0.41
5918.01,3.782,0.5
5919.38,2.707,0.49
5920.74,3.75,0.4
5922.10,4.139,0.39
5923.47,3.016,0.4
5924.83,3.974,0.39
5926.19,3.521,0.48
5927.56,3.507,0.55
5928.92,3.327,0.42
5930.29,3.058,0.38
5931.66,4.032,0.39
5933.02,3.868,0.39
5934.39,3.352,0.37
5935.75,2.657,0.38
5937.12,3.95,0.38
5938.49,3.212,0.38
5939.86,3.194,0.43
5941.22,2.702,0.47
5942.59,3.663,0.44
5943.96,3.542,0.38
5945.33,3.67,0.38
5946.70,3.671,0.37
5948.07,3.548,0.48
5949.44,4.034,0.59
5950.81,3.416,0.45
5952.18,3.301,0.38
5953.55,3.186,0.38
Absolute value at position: 3.6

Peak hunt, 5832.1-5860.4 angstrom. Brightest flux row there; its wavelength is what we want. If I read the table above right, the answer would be 5847.58 angstrom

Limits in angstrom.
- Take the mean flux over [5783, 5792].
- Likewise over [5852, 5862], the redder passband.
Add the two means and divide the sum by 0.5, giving 13.5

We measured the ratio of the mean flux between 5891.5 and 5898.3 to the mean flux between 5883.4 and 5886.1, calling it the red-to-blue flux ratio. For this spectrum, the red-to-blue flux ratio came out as 0.79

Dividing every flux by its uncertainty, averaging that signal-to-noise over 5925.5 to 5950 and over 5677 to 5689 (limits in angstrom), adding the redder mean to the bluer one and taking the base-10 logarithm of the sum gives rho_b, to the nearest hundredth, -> 1.18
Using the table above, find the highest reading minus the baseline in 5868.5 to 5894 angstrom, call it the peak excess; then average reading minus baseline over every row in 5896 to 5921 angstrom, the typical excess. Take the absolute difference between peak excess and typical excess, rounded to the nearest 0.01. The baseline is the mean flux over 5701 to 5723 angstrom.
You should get 1.52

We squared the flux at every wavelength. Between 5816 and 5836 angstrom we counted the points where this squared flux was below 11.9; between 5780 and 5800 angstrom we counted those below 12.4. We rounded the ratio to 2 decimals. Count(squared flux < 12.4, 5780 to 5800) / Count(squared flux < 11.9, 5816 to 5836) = 2.50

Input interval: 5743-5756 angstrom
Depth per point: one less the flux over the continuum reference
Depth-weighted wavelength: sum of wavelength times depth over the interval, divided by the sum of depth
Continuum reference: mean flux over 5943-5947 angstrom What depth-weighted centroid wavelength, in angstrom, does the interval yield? 5747.0 angstrom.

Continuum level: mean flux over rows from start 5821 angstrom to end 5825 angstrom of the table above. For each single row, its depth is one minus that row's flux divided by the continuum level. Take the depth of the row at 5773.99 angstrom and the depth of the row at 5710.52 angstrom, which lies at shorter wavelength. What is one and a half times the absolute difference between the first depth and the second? 0.02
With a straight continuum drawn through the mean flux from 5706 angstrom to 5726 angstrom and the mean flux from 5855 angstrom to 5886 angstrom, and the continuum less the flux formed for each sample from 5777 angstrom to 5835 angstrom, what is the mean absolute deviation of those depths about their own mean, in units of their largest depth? 0.355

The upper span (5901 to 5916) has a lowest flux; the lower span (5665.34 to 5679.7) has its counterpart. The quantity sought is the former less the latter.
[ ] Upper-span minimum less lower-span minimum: -0.43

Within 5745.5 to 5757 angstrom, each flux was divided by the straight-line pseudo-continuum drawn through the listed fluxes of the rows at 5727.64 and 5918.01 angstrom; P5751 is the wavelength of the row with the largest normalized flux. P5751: 5754.08 angstrom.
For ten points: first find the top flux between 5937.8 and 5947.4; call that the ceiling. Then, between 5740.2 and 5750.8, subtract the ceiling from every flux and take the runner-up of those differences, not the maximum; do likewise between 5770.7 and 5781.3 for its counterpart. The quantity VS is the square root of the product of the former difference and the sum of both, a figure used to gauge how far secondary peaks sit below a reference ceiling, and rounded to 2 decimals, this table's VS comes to 0.18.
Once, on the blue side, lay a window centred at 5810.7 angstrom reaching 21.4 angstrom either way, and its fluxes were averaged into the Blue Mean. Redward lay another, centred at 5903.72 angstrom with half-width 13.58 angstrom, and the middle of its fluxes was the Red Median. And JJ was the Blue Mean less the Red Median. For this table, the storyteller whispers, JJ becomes 0.28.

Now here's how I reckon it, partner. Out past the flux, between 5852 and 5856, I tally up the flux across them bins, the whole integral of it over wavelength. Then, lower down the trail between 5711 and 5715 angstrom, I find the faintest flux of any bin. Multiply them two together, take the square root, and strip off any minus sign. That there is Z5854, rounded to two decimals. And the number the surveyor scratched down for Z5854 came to 6.79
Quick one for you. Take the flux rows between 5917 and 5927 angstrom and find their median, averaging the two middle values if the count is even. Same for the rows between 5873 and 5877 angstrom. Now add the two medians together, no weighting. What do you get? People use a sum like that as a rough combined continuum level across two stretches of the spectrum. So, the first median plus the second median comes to 7.99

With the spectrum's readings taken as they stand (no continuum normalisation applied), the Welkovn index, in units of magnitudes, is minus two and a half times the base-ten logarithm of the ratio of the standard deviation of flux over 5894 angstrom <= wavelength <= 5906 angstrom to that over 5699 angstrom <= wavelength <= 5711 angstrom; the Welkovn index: -0.3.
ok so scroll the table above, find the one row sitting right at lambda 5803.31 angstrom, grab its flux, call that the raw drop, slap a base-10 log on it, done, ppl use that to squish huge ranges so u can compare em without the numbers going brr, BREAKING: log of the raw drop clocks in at 0.59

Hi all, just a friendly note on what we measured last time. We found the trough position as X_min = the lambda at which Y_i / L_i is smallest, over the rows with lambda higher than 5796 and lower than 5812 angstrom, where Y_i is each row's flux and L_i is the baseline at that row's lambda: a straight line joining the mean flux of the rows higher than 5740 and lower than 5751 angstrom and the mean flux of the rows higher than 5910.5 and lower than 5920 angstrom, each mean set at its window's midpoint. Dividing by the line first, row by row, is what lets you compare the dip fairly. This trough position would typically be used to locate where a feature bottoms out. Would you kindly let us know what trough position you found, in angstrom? 5797.97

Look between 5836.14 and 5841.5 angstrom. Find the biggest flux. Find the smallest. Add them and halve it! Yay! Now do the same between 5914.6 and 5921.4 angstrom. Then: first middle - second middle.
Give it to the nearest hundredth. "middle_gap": 0.11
